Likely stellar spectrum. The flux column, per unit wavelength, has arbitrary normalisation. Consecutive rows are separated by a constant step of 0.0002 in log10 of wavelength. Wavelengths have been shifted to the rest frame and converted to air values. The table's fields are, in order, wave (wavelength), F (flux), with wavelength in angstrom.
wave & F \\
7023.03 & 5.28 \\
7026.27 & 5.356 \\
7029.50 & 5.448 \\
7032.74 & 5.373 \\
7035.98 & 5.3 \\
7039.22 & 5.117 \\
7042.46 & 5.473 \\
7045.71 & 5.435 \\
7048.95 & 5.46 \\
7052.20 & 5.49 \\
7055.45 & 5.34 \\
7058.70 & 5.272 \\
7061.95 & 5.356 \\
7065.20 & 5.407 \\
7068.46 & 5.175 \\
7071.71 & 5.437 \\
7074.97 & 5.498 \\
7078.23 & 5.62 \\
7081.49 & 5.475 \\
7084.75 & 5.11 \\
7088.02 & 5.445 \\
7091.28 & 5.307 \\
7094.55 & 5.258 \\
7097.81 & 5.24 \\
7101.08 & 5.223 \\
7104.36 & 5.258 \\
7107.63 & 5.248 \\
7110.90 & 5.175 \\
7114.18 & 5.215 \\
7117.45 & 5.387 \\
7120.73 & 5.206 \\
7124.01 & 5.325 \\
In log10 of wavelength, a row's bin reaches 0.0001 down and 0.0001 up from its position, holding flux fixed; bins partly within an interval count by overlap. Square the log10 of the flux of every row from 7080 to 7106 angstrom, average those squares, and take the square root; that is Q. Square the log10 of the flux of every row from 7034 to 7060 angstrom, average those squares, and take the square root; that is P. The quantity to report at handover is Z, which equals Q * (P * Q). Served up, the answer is 0.382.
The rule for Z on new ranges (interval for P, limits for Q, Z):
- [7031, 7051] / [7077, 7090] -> 0.392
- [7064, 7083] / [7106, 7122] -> 0.381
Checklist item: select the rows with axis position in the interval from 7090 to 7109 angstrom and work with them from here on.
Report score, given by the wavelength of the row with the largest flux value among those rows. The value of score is 7091.28 angstrom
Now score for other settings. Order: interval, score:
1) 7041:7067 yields 7052.20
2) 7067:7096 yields 7078.23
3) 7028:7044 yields 7042.46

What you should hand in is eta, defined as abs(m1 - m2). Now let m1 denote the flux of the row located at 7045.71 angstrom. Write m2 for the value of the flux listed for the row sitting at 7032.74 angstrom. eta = 0.062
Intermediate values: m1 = 5.435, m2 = 5.373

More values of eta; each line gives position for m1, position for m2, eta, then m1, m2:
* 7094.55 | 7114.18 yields 0.043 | 5.258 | 5.215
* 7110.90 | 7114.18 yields 0.040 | 5.175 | 5.215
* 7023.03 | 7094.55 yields 0.022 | 5.28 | 5.258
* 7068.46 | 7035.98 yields 0.125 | 5.175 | 5.3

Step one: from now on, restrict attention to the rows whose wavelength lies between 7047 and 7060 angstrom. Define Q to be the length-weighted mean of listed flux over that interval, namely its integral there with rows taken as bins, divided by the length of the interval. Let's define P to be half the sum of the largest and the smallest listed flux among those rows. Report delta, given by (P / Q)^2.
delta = 0.99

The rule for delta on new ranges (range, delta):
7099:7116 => 1.00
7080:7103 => 1.00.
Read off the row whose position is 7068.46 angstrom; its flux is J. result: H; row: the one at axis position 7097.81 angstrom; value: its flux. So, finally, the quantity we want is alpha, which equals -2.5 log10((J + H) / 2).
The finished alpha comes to -1.79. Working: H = 5.24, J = 5.175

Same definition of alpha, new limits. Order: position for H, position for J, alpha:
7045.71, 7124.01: -1.83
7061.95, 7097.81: -1.81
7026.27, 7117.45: -1.83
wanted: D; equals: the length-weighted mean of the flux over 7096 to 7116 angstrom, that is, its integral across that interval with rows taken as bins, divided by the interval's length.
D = 5.23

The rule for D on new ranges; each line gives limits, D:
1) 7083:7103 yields 5.26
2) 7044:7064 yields 5.39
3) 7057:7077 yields 5.36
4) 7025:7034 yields 5.40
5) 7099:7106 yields 5.24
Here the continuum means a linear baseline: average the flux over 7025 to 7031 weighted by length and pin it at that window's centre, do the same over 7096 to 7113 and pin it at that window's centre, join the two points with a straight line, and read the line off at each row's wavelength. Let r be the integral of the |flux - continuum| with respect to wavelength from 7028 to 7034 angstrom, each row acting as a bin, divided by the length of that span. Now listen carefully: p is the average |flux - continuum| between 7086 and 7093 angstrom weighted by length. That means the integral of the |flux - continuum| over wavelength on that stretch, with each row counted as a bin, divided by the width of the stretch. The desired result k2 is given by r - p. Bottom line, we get -0.080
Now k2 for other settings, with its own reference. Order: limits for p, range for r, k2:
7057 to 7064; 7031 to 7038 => 0.022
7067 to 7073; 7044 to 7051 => -0.048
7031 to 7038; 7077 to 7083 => 0.188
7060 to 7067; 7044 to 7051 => 0.029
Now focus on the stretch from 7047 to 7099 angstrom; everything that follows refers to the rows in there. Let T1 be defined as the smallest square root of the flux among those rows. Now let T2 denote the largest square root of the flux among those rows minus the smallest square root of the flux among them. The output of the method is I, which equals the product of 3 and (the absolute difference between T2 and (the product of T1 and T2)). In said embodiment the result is 0.42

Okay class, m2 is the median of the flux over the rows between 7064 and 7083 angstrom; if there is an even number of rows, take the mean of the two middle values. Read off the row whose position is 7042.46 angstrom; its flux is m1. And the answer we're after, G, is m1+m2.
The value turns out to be 10.93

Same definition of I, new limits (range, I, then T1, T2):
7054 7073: 0.22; 2.27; 0.057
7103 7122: 0.18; 2.27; 0.046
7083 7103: 0.28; 2.26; 0.073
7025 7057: 0.31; 2.26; 0.081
